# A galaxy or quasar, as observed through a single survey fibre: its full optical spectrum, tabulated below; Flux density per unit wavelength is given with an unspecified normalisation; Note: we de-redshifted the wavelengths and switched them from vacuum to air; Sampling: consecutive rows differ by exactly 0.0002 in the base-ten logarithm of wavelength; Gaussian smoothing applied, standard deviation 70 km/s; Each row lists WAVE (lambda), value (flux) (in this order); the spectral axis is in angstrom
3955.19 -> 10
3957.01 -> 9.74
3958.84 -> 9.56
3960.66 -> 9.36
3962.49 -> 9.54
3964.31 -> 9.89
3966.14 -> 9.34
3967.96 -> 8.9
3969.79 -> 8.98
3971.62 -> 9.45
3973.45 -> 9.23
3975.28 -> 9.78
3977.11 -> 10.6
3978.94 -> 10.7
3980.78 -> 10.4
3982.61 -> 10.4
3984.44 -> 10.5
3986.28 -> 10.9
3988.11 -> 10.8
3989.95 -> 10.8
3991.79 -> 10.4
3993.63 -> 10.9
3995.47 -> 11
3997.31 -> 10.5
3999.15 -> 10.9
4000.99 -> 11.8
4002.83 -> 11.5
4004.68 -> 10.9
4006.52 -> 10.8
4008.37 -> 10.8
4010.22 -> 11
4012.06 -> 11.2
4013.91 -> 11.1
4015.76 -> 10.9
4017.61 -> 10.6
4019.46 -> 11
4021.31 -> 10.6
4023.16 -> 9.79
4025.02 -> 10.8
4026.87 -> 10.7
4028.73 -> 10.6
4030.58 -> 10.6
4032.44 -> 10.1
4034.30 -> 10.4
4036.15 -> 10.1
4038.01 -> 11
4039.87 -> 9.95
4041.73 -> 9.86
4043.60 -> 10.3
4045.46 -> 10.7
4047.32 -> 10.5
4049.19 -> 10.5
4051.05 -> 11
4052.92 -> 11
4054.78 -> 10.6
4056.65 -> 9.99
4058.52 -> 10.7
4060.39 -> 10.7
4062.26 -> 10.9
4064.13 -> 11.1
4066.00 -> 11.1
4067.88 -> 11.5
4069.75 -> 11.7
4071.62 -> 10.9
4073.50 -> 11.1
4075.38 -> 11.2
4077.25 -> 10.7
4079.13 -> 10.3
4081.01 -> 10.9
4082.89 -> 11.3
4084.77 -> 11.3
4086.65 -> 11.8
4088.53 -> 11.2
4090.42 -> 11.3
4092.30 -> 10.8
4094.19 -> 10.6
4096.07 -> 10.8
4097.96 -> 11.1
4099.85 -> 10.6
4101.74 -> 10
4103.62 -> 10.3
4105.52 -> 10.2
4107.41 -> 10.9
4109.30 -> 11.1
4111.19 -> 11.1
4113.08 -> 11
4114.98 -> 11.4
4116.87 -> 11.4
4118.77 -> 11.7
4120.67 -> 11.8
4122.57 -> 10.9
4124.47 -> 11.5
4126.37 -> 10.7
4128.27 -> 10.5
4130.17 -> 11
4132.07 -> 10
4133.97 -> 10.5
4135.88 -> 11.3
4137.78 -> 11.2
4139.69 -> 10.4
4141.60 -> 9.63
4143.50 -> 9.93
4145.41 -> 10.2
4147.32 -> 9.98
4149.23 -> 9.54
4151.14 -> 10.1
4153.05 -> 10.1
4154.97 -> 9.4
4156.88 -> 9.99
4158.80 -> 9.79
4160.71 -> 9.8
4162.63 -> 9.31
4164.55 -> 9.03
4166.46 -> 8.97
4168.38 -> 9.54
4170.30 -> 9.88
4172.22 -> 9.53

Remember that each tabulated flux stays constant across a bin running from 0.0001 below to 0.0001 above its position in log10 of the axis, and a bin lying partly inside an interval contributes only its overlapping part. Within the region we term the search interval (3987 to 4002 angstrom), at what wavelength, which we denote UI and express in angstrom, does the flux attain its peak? 4000.99 angstrom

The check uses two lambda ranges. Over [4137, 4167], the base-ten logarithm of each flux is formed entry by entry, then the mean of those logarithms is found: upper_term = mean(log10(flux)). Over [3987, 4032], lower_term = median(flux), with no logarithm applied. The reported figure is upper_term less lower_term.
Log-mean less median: -9.81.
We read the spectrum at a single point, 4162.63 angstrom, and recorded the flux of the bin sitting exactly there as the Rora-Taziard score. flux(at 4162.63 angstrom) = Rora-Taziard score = 9.31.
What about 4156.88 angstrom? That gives 9.99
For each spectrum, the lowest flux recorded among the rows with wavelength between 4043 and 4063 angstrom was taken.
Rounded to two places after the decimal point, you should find 9.99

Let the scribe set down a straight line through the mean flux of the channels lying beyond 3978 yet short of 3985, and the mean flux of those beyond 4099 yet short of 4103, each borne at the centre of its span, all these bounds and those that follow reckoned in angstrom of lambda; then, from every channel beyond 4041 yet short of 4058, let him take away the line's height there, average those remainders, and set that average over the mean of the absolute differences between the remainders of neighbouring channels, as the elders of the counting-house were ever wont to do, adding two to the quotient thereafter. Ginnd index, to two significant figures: 2.3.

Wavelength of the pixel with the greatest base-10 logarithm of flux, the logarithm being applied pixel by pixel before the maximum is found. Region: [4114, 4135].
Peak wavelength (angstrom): 4120.67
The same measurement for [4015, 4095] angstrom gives 4086.65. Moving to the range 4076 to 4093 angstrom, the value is 4086.65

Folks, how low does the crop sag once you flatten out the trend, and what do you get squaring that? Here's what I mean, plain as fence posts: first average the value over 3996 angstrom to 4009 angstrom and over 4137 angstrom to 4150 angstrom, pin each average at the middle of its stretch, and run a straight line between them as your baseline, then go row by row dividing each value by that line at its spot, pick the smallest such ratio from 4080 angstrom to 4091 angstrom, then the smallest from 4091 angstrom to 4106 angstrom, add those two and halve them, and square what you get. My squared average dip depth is 1.00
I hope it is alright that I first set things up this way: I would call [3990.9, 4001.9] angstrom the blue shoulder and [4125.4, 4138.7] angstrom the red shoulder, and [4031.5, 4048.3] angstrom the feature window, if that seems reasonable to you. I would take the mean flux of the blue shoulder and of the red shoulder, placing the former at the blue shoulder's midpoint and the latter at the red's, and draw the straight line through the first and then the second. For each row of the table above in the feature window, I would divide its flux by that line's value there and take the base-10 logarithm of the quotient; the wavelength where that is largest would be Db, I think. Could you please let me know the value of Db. 4038.01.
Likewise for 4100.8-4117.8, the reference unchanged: 4116.87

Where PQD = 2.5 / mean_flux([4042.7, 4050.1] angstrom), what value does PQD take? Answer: 0.238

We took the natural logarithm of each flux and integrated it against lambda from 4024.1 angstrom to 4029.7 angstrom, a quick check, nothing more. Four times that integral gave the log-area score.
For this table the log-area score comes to 53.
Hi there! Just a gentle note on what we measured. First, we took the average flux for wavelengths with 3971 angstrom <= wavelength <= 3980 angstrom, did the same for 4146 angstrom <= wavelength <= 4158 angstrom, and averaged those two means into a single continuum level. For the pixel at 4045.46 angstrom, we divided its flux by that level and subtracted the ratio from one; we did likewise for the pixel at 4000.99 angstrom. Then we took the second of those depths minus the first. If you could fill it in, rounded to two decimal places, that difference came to -0.11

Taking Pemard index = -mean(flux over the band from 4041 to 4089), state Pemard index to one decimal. -10.9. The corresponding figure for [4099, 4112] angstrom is -10.6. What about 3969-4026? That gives -10.6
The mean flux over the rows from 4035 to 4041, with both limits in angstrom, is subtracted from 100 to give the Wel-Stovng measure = 89.7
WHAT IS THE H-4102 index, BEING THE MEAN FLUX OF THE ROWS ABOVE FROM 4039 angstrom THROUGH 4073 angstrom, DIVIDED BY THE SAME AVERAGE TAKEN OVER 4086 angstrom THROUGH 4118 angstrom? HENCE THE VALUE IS 0.98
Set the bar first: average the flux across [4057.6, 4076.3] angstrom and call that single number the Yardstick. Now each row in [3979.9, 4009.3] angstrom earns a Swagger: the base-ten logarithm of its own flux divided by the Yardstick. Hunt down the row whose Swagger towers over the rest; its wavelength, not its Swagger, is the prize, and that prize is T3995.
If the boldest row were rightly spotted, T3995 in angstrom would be 4000.99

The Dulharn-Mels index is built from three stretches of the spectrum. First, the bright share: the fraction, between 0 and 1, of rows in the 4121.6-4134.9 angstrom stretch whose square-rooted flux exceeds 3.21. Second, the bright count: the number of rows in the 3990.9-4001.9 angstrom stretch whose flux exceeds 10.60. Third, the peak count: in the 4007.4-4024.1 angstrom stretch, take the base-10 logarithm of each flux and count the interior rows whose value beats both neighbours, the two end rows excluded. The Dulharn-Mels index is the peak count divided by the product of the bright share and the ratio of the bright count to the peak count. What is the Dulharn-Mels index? 1.2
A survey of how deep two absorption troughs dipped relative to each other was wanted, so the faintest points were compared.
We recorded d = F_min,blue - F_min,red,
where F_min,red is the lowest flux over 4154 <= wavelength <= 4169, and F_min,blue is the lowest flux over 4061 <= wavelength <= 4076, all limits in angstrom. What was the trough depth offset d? 1.9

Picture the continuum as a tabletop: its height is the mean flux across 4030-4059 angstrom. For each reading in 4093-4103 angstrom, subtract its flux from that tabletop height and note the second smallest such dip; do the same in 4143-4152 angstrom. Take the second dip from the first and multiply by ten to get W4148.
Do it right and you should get -7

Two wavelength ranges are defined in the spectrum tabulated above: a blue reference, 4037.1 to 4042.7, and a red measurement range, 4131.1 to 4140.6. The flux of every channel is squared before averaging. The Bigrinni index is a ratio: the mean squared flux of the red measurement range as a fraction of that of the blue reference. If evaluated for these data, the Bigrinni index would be 1.08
